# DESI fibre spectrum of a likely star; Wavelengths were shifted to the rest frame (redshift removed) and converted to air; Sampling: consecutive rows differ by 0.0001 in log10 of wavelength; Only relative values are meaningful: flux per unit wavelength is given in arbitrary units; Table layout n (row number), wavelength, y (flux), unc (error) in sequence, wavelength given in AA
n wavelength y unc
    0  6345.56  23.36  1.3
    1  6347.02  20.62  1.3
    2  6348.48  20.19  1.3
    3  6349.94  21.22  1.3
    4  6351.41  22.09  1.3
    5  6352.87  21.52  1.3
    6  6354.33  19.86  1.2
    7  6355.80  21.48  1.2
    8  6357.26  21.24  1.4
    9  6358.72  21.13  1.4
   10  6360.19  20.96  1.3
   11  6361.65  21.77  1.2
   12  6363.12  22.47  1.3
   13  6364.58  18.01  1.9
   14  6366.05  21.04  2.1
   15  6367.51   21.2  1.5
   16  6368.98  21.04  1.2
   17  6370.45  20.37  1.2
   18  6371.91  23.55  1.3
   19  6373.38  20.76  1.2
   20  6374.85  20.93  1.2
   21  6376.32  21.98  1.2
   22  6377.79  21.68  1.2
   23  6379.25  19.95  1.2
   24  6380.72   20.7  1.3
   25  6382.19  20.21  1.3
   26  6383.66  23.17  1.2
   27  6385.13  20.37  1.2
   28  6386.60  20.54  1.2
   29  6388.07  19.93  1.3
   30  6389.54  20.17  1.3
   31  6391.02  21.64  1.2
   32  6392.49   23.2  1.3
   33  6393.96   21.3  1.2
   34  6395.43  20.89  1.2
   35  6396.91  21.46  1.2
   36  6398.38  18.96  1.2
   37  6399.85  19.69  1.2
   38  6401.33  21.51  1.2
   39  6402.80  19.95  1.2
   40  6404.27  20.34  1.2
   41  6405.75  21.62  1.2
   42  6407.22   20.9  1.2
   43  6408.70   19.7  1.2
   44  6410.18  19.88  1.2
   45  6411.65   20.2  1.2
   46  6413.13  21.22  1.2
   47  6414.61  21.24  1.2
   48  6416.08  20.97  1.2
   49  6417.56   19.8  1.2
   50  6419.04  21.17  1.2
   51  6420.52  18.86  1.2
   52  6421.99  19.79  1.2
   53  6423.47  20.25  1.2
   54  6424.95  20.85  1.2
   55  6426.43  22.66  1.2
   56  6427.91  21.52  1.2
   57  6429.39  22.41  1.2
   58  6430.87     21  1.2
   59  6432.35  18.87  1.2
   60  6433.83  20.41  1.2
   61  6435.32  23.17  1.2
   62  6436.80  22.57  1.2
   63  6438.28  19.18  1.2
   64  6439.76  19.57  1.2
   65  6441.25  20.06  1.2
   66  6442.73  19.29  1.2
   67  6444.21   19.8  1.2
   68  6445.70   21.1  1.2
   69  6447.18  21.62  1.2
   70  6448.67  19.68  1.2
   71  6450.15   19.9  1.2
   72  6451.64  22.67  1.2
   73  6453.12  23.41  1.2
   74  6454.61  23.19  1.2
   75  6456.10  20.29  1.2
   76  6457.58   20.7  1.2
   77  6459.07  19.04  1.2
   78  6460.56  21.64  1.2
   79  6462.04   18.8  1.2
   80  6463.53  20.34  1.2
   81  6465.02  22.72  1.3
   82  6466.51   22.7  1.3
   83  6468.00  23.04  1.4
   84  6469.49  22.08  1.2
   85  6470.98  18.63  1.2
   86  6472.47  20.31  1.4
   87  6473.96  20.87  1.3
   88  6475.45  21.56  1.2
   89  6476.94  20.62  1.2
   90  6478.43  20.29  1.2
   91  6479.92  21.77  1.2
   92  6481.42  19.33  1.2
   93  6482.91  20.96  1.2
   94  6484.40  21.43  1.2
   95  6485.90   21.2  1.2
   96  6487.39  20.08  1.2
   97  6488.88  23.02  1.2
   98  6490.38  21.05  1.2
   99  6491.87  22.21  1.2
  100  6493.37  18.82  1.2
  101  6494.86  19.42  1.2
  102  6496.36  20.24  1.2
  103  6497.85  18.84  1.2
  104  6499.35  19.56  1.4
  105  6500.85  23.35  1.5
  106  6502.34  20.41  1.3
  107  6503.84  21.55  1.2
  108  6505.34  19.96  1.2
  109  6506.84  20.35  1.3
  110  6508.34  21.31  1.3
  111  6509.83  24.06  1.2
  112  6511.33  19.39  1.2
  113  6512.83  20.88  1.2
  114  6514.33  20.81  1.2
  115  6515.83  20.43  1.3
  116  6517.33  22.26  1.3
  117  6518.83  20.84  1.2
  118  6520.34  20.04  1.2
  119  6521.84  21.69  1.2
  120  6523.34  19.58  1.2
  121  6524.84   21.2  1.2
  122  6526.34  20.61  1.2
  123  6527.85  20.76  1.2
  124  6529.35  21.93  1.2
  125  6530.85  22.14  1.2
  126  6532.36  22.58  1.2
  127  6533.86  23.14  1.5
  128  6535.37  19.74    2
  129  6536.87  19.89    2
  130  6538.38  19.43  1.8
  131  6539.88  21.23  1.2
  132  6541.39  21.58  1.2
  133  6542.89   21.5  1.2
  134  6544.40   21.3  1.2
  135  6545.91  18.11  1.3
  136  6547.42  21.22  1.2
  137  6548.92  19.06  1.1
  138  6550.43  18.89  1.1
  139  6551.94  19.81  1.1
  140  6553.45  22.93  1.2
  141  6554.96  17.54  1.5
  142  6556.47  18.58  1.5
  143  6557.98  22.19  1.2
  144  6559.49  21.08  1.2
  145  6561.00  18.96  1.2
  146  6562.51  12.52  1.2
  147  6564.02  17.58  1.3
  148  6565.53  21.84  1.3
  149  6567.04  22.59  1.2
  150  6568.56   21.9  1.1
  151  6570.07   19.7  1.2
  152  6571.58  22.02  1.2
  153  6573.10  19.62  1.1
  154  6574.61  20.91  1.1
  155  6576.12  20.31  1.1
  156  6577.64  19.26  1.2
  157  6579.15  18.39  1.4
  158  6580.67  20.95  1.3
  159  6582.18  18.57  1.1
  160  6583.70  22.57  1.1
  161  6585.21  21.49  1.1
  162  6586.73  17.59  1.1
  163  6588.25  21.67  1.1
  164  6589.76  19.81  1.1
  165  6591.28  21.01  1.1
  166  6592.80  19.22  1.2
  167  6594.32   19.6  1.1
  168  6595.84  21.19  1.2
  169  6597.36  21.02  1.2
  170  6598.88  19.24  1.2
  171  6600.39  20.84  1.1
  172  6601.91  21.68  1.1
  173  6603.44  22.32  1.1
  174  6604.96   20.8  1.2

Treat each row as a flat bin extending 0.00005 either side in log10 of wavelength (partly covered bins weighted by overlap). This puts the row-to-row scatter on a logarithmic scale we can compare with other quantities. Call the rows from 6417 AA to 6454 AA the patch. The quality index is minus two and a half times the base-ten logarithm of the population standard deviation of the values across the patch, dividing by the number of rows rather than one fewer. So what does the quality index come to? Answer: -0.34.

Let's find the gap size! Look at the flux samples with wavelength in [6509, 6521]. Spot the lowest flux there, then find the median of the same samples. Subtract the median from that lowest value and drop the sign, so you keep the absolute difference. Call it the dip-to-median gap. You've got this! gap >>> 1.4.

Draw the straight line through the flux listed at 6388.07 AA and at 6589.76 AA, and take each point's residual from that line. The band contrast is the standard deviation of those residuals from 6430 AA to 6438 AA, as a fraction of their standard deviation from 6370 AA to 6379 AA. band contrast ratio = 1.5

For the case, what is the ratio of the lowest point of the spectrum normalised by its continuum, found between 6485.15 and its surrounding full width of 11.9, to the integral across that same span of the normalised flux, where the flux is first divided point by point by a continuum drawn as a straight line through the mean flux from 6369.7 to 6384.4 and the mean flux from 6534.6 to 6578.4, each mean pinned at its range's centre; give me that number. 0.077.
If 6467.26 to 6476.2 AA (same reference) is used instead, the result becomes 0.099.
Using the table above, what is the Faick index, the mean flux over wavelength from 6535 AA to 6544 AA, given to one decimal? 20.6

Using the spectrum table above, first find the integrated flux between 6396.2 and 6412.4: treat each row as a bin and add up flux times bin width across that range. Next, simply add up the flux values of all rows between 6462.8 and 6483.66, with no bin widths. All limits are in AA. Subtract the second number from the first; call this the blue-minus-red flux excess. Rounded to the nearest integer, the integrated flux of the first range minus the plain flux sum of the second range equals 35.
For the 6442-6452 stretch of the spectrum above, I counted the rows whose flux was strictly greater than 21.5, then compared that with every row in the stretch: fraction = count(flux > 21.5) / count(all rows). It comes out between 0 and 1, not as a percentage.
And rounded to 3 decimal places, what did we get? 0.286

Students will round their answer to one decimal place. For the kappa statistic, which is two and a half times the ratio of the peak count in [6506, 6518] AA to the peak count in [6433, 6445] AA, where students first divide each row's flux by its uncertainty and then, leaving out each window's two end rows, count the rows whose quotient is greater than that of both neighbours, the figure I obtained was 2.5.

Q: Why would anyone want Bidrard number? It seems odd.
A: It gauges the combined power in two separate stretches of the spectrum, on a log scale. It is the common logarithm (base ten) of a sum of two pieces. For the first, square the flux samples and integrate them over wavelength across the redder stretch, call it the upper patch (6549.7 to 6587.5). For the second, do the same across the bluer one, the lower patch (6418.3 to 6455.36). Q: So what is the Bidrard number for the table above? 4.498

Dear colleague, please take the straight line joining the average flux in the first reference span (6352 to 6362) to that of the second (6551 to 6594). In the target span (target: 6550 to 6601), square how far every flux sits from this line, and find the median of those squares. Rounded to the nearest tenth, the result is 1.6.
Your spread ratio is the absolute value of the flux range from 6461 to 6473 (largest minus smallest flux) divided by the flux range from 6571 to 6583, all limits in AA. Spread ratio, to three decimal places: 1.215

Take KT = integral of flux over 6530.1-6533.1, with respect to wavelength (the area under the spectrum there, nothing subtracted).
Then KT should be 67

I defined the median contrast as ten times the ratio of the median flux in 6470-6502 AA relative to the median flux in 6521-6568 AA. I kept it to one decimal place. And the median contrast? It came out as 9.8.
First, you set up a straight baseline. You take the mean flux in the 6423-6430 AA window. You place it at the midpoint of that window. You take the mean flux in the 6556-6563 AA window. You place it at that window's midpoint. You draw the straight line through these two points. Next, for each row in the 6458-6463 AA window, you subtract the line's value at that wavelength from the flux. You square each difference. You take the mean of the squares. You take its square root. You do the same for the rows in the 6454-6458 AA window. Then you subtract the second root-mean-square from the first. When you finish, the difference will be 0.3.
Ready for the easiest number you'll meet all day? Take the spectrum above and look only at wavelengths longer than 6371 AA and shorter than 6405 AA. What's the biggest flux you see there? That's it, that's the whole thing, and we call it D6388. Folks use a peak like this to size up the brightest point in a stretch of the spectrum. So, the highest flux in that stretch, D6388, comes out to 23.55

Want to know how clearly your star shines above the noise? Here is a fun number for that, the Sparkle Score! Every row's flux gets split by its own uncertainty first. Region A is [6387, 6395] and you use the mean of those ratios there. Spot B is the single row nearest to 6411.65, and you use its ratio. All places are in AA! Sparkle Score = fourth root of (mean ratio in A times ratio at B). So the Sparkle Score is 4.11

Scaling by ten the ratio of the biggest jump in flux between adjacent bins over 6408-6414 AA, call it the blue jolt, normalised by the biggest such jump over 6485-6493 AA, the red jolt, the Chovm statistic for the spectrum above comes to 3.5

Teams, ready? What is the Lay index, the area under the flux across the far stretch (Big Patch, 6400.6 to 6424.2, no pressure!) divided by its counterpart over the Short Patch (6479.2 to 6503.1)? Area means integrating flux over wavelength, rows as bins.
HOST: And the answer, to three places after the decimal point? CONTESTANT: 0.975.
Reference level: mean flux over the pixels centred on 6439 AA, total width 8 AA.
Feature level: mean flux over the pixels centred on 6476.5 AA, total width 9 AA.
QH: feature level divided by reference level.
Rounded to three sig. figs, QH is 1.01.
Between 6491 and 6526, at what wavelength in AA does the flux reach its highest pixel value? 6509.83 AA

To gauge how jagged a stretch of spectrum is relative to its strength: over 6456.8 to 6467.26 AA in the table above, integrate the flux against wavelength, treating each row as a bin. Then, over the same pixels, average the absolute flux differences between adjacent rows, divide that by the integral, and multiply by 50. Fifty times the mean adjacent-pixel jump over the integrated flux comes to 0.42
